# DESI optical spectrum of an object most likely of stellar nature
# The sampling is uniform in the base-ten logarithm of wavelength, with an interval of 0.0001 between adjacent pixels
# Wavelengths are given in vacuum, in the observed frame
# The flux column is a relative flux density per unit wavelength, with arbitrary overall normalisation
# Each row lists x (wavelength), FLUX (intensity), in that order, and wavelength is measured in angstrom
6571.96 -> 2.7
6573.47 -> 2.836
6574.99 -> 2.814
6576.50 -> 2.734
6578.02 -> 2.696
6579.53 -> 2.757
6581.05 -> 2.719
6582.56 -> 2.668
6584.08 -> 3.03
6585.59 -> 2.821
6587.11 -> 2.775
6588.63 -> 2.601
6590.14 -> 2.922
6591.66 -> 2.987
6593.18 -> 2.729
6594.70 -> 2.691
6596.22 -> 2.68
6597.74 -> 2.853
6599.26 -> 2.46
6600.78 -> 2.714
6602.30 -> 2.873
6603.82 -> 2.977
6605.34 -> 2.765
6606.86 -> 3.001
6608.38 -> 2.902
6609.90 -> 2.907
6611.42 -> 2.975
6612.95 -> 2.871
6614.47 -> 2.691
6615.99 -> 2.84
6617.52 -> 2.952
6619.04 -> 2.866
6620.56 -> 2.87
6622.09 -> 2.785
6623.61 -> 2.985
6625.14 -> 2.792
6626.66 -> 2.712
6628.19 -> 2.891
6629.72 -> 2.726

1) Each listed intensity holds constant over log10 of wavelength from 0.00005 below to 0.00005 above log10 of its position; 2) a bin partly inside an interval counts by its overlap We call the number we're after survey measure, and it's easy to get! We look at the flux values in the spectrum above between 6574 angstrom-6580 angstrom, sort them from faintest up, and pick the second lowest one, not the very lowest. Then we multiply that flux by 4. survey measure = 10.9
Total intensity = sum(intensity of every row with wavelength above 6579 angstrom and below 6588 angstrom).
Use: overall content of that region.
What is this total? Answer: 17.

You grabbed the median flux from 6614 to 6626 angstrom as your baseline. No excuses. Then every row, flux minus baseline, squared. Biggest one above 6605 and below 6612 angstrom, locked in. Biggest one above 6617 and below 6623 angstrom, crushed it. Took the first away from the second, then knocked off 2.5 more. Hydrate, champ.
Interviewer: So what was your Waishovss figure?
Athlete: -2.51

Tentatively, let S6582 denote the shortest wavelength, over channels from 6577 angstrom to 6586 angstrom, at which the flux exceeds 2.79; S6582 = 6584.08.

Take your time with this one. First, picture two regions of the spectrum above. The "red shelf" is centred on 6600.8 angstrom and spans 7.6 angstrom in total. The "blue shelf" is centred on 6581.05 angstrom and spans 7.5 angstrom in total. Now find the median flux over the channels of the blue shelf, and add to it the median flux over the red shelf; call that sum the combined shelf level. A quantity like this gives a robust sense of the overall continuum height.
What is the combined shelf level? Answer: 5.57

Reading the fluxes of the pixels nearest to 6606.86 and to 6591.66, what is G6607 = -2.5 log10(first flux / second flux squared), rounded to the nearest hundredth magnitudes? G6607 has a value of 1.18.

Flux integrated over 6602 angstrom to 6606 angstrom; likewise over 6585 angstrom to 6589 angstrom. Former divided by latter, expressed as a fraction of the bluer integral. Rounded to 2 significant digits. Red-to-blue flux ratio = 1.1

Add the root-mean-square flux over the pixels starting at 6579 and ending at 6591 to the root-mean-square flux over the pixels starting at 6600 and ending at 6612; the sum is 5.68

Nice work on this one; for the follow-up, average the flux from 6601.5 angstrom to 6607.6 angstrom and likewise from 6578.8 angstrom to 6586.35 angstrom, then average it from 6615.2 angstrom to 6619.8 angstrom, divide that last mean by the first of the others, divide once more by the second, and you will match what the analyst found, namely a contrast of 0.355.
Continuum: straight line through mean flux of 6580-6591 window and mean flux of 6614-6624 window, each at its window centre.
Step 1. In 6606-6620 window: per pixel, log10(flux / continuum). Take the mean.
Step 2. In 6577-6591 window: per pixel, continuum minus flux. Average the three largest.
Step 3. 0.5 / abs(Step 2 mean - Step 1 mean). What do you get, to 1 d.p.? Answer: 4.0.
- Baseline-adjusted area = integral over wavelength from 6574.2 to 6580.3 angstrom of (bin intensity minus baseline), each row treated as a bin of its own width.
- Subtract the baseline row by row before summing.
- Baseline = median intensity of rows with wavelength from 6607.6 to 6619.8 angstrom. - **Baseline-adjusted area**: -0.83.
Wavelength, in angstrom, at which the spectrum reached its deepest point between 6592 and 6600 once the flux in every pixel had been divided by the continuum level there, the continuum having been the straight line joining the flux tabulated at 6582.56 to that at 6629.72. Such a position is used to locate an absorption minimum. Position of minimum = 6599.26 angstrom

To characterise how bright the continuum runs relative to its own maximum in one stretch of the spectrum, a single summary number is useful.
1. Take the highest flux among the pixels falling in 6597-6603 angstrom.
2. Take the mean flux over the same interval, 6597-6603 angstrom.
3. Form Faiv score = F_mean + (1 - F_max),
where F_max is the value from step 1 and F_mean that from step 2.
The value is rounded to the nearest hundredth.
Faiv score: 0.85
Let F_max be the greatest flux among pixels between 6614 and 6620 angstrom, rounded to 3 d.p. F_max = 2.952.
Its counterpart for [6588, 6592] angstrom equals 2.987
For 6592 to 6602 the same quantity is 2.853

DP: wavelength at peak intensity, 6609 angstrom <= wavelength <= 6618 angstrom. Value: 6611.42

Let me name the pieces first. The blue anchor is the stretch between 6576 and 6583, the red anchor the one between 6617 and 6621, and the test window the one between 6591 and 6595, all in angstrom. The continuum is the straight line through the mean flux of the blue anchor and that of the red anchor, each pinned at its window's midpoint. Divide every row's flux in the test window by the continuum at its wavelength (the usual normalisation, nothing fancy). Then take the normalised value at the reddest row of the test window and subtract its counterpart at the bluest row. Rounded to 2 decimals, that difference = -0.11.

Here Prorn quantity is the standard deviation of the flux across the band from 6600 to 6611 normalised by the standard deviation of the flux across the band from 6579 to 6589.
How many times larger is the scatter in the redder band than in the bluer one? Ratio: 0.77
